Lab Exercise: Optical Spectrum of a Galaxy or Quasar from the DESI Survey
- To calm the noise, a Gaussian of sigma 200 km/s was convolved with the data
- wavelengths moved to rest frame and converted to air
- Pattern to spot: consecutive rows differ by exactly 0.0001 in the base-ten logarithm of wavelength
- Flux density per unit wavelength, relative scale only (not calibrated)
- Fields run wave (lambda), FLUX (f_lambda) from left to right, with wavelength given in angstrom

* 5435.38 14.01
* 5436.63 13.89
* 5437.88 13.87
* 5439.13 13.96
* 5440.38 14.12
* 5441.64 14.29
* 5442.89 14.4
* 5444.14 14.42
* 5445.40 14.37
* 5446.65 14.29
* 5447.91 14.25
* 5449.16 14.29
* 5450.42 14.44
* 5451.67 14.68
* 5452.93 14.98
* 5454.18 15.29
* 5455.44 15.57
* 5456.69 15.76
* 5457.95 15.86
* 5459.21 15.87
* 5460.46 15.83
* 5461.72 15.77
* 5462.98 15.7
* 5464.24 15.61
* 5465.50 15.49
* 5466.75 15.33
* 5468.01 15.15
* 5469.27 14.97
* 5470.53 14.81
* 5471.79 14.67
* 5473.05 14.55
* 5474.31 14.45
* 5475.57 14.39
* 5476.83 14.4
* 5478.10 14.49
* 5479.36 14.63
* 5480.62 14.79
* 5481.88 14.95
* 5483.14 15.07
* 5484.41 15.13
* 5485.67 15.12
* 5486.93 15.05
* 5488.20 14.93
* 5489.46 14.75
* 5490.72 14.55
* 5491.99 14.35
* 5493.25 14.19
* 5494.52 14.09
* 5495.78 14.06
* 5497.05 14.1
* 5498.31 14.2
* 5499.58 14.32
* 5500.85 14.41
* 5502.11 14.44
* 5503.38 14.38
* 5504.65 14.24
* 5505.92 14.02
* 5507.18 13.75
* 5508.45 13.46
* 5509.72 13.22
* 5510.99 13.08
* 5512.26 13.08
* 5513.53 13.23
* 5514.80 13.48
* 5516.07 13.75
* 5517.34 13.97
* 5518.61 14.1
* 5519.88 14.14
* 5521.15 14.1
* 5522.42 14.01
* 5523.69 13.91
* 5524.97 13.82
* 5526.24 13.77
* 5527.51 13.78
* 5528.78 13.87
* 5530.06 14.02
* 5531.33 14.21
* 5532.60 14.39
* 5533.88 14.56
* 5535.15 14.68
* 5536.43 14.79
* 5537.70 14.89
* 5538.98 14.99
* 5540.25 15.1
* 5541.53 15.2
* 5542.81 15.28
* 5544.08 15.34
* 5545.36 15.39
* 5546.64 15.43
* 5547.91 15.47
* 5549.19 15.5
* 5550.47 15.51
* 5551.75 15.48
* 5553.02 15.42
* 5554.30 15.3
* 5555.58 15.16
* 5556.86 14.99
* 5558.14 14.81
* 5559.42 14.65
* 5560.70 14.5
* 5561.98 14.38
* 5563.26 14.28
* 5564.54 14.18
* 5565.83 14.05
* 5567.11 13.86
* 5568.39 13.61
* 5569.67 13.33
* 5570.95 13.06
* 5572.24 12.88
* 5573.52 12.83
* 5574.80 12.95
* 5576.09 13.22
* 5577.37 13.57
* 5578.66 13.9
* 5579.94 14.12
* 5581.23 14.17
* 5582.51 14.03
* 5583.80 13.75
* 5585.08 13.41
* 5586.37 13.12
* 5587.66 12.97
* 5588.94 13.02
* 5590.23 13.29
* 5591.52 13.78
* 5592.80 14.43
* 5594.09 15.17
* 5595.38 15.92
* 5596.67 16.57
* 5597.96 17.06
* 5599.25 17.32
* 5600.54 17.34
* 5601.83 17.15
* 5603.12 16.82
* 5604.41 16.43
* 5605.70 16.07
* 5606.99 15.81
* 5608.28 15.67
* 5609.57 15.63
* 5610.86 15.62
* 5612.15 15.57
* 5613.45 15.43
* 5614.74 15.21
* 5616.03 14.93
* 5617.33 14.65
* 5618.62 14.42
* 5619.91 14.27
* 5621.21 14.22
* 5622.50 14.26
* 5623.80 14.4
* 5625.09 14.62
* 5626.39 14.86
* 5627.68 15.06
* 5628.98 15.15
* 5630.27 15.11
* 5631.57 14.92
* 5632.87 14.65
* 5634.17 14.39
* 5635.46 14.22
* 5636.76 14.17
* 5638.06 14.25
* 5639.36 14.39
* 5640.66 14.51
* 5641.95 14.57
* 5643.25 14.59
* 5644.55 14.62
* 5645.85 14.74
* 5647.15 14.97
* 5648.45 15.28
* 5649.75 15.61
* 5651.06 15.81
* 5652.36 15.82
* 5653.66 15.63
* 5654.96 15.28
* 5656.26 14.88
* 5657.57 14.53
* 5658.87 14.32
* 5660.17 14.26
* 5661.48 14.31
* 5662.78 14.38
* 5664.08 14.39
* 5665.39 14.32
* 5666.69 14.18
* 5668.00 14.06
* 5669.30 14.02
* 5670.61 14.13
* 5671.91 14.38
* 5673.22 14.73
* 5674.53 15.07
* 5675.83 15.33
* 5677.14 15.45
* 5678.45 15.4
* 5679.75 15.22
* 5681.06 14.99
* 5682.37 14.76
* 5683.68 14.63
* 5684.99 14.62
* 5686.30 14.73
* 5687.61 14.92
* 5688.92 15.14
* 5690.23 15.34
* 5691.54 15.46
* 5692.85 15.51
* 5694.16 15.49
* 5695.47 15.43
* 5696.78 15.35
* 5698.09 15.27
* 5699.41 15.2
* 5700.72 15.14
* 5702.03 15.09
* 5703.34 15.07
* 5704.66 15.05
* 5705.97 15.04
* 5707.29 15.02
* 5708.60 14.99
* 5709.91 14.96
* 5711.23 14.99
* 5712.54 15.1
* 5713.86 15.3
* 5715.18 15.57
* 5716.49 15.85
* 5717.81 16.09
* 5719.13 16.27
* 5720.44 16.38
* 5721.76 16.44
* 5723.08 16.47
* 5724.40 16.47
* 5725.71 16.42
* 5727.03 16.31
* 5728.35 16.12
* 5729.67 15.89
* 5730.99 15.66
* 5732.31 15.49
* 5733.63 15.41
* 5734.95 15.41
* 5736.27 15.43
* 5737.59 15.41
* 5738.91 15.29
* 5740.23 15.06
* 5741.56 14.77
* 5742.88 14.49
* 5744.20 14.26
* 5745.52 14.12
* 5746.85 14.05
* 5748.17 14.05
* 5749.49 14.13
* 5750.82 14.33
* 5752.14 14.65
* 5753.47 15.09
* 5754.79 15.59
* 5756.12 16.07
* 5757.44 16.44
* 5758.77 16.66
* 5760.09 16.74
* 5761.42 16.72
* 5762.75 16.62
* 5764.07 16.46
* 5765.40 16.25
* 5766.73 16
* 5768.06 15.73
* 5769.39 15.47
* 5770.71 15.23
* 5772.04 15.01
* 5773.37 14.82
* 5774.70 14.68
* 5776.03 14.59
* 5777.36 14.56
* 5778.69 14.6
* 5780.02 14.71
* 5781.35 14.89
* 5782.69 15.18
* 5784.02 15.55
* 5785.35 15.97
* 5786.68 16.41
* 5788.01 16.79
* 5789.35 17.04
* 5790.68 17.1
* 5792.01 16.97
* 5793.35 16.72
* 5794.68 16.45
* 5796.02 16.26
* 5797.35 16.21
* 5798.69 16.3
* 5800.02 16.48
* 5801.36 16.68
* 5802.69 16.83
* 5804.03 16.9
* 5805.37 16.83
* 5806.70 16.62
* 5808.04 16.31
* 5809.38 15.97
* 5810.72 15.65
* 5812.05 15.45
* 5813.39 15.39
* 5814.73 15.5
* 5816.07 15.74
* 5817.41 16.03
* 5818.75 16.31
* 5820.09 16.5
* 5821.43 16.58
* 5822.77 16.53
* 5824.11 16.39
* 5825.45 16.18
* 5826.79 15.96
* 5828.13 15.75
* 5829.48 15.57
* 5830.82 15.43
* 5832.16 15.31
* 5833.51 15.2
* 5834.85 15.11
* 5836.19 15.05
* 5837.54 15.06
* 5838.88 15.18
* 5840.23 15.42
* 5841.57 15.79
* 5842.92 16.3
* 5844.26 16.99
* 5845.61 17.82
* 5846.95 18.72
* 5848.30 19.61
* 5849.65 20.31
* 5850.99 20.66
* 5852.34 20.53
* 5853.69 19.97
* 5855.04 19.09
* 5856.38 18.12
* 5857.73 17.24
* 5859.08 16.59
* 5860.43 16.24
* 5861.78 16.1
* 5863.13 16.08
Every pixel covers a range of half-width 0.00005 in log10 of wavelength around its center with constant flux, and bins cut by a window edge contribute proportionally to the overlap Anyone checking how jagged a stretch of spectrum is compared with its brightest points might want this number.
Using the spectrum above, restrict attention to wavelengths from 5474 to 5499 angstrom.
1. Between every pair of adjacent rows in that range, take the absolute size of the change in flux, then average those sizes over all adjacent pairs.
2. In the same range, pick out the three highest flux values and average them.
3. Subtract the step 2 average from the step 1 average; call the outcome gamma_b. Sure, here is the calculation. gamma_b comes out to -15.0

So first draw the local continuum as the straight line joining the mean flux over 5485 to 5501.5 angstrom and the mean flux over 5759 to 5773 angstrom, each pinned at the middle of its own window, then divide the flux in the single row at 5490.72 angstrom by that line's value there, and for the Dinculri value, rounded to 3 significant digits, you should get 1.01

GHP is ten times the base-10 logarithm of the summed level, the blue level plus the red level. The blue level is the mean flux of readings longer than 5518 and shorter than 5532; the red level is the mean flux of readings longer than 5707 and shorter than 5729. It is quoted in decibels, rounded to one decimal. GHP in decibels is 14.7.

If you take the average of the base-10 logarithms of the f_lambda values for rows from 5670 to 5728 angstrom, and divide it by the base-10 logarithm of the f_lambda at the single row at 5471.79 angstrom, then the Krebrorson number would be 1.02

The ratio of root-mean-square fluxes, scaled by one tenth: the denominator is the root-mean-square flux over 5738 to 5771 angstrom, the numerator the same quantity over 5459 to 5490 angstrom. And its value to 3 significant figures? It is 0.0977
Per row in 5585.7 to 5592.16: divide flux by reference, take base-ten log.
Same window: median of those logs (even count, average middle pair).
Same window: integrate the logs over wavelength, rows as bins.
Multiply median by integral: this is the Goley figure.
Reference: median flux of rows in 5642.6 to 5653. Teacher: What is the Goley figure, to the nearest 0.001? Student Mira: 0.023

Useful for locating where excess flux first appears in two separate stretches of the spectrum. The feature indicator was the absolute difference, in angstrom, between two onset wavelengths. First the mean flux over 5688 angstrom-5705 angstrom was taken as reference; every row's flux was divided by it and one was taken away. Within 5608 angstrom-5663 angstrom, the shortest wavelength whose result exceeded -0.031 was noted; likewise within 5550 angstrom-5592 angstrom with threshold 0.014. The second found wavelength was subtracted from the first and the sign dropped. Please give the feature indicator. 57.8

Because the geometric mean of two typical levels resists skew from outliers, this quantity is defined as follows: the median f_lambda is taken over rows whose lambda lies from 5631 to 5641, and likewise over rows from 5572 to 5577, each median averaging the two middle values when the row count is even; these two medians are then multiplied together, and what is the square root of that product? 13.6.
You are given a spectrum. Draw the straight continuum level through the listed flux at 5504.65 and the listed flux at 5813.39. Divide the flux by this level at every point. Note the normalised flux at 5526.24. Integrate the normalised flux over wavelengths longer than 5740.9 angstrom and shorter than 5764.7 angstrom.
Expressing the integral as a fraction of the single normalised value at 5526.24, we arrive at 25.0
